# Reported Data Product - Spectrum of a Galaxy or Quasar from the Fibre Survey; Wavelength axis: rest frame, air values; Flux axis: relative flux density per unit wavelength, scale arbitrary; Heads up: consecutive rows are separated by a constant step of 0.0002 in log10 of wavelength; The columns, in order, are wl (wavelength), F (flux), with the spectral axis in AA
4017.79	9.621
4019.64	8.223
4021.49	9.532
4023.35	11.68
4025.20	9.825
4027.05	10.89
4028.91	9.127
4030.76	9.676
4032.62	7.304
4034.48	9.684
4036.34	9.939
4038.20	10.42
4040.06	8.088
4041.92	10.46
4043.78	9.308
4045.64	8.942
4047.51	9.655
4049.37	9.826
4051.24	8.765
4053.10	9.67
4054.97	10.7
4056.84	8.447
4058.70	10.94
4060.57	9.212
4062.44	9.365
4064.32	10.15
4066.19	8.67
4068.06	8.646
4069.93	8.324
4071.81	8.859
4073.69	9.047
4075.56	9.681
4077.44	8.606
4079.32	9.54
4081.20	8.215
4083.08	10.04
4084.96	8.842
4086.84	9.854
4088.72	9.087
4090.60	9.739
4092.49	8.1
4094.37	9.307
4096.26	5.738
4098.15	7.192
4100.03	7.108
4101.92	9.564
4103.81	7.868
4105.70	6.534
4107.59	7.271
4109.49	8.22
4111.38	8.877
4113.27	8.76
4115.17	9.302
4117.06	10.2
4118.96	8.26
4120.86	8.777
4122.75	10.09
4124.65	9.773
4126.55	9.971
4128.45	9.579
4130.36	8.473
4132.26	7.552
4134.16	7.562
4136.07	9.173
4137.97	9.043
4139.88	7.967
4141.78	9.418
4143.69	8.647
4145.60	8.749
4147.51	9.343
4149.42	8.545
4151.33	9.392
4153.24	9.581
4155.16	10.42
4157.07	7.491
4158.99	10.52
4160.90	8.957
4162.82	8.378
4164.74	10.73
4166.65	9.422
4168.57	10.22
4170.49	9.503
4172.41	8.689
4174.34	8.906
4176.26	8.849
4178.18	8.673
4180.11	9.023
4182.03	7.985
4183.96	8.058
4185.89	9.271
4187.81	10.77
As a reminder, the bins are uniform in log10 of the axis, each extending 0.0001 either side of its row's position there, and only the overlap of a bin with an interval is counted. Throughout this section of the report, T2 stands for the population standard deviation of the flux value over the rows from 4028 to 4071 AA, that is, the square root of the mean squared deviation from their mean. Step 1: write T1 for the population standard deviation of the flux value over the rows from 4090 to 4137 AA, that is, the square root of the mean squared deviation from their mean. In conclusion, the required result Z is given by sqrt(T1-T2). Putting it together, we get 0.54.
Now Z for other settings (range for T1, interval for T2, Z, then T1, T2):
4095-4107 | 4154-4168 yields 0.25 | 1.19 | 1.13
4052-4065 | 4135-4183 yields 0.18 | 0.81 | 0.78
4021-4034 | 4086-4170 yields 0.42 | 1.28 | 1.10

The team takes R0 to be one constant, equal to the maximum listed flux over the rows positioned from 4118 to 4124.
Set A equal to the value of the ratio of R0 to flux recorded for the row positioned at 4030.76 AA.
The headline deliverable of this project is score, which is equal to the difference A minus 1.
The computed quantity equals 0.04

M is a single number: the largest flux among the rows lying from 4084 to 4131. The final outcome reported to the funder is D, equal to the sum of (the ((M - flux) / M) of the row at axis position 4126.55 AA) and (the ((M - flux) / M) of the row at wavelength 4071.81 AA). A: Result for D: 0.15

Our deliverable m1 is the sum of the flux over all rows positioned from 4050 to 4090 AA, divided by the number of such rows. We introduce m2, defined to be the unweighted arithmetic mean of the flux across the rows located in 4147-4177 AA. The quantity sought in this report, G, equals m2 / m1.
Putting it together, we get 1.00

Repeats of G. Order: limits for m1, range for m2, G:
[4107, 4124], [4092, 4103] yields 0.88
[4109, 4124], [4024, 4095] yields 1.03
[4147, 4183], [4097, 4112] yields 0.85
